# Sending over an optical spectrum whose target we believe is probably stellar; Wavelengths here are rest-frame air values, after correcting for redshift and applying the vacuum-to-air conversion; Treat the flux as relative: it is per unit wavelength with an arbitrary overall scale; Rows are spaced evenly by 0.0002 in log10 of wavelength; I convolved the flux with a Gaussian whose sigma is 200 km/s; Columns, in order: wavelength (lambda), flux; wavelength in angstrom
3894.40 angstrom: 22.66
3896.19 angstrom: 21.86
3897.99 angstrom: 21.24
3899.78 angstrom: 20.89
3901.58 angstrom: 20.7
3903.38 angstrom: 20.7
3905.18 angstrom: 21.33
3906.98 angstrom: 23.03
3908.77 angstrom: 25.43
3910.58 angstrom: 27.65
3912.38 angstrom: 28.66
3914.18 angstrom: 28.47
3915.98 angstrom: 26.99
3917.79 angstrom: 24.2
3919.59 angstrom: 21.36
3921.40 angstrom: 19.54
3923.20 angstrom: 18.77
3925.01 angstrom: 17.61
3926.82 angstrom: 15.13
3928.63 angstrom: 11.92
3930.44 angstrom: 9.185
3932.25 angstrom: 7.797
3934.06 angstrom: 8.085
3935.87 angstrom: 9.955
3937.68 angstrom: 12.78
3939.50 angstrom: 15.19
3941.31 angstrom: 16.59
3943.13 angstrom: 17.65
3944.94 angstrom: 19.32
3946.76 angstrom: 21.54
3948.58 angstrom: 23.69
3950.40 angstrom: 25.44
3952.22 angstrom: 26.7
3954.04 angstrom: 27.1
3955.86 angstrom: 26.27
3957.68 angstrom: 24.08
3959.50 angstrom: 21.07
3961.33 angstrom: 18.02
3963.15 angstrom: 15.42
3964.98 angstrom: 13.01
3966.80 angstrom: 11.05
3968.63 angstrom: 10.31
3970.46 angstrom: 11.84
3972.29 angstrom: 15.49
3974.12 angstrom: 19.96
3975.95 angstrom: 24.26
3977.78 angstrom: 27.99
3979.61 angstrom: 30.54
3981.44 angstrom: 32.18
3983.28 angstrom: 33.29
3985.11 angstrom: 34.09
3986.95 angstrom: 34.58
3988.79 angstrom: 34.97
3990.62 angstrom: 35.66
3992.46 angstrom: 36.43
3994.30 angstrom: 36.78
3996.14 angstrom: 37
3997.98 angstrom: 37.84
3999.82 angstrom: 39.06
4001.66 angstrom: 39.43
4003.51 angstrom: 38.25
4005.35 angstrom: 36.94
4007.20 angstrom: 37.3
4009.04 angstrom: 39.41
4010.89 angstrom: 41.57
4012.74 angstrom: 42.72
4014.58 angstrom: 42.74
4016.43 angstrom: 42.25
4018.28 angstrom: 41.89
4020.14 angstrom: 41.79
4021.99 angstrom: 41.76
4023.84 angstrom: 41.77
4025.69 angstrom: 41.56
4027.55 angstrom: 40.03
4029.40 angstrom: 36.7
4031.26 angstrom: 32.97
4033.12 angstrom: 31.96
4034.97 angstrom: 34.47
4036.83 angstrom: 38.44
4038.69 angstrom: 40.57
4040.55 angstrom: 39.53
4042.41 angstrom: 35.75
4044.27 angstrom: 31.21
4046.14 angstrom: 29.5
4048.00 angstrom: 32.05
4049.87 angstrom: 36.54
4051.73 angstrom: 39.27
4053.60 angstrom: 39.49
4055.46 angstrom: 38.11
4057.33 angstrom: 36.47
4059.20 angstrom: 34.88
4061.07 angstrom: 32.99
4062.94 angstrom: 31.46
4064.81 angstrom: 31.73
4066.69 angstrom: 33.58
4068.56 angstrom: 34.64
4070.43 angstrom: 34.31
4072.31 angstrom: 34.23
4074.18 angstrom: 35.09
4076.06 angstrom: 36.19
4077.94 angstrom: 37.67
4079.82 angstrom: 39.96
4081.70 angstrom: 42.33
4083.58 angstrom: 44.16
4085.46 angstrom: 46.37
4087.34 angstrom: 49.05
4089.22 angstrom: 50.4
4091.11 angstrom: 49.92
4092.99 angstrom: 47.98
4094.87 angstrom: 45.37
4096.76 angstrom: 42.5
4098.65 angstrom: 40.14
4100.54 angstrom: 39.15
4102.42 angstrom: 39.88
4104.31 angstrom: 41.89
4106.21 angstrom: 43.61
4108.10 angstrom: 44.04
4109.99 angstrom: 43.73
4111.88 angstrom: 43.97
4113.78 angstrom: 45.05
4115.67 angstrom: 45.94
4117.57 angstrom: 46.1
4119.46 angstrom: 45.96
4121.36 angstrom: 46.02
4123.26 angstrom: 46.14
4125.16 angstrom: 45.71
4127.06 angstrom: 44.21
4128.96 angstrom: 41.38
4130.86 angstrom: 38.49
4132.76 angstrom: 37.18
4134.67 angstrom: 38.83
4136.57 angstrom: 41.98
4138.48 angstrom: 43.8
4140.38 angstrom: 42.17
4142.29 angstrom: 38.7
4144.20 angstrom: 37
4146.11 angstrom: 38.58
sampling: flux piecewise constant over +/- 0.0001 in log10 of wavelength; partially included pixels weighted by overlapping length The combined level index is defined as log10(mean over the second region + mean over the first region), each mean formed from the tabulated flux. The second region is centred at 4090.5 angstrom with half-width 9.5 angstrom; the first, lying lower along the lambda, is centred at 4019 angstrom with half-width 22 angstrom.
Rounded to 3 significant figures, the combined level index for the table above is 1.93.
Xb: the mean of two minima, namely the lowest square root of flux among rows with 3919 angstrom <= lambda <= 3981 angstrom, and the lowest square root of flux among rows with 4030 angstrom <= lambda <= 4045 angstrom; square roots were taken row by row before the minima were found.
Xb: 4.19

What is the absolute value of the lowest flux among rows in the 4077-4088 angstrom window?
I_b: 38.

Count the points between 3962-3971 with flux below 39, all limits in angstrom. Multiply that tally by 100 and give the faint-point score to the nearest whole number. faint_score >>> 500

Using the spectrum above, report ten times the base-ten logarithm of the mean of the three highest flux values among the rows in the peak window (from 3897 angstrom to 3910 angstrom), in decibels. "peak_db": 14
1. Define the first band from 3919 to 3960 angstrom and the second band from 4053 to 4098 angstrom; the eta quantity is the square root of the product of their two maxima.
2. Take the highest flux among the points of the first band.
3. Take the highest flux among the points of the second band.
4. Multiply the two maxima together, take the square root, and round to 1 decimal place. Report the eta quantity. 37.0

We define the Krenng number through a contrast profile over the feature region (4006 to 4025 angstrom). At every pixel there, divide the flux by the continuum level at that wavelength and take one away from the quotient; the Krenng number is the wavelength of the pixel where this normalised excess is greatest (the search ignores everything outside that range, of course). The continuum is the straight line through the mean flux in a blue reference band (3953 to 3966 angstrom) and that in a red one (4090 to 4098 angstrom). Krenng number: 4012.74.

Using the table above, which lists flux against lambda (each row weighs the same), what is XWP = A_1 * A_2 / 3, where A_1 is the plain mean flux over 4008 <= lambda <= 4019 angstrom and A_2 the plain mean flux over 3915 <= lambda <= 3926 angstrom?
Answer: 298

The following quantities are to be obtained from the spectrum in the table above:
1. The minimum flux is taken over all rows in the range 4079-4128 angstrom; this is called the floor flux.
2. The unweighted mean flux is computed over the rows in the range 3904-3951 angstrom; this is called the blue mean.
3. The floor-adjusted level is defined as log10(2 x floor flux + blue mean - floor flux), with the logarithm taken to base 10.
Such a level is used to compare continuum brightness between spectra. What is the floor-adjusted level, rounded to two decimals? 1.77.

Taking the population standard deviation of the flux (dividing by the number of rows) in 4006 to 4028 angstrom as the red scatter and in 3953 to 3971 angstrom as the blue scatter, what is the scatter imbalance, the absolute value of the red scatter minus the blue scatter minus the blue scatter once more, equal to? 11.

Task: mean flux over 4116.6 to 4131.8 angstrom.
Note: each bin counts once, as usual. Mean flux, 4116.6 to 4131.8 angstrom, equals 44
